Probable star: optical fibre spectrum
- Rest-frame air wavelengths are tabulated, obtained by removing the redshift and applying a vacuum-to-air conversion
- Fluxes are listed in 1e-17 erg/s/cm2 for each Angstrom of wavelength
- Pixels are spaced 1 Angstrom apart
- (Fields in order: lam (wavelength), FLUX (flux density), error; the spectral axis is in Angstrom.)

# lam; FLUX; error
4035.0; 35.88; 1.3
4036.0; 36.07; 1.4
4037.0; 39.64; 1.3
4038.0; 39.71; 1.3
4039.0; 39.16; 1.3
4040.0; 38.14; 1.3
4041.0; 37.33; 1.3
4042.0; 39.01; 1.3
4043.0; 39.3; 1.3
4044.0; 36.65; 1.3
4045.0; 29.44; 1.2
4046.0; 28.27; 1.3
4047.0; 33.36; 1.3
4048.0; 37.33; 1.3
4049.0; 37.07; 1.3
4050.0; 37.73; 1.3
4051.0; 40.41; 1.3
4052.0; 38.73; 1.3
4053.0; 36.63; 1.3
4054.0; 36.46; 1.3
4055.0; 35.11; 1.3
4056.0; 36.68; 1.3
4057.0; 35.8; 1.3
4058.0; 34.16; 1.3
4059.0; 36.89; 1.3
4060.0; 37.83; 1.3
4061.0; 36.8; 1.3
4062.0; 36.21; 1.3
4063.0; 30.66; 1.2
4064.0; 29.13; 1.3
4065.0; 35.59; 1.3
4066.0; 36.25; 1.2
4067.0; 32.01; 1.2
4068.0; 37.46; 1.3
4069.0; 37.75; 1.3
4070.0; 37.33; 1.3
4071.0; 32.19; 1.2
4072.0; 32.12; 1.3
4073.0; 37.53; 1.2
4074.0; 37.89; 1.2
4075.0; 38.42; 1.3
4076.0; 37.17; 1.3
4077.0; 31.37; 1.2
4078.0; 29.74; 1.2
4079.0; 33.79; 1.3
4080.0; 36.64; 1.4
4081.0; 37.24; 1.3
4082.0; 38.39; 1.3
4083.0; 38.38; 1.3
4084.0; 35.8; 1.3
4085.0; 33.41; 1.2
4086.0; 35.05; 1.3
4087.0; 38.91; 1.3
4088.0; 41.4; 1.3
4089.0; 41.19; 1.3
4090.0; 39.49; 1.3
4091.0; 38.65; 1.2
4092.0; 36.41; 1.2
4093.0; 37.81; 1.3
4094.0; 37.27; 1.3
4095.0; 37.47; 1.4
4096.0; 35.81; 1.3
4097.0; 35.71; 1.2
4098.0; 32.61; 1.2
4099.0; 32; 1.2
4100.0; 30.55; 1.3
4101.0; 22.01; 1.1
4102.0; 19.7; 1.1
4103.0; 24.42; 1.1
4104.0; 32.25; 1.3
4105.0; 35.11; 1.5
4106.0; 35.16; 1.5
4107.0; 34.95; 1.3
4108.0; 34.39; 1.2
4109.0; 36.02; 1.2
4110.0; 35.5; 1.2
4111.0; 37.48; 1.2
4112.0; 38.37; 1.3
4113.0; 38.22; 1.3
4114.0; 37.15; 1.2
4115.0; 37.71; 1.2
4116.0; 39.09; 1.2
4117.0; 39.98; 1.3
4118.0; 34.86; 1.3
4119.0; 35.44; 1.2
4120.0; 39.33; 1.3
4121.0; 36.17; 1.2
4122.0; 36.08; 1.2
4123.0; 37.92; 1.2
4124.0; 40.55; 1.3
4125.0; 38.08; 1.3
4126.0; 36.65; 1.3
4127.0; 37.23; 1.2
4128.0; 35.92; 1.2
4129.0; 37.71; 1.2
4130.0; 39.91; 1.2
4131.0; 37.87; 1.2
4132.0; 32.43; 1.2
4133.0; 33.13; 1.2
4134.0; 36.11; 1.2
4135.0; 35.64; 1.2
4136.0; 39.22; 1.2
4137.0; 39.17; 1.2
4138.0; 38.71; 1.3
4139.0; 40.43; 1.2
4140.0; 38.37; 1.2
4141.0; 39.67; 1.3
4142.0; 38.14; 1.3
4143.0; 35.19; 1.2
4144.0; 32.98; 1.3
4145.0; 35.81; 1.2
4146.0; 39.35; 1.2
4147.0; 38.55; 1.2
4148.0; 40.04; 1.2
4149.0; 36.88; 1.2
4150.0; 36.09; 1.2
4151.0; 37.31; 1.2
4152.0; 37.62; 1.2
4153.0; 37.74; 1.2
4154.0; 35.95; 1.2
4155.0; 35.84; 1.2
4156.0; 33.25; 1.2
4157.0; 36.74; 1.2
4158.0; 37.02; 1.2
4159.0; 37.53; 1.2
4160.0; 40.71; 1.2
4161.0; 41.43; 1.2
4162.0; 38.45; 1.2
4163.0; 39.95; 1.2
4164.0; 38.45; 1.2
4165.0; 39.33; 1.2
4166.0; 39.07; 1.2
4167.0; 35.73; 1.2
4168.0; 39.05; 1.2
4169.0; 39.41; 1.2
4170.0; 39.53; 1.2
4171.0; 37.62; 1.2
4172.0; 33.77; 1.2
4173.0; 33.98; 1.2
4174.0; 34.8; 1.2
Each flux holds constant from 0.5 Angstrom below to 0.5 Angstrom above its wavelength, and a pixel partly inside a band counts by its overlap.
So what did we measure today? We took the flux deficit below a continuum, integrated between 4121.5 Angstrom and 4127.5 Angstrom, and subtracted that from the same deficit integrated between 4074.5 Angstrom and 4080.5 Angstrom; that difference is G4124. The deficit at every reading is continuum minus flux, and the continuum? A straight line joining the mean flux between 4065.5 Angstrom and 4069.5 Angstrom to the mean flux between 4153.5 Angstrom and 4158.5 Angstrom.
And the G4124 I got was 20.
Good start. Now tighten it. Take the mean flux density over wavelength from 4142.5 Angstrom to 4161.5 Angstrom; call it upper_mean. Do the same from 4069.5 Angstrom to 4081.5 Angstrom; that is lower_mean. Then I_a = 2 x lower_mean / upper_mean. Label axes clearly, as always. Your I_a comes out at 1.89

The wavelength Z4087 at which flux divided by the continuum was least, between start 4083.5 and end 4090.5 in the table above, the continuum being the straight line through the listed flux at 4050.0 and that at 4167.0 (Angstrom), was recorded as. 4085.0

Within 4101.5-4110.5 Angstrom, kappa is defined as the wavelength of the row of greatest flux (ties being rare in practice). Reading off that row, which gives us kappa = 4109.0 Angstrom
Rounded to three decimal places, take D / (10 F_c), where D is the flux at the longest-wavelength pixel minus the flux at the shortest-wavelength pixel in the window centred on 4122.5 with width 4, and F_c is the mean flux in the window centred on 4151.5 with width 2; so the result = 0.012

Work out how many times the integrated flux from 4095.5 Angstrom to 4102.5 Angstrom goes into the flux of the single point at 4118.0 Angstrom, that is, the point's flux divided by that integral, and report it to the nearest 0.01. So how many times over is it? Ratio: 0.17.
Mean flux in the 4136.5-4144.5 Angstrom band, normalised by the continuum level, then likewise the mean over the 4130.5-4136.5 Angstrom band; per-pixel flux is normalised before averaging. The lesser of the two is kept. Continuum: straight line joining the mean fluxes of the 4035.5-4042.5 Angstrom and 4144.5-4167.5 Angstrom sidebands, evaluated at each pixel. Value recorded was 0.943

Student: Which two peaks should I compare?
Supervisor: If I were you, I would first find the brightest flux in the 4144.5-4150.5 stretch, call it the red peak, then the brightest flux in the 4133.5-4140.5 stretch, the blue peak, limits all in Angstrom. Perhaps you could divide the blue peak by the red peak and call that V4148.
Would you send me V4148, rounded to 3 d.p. 1.010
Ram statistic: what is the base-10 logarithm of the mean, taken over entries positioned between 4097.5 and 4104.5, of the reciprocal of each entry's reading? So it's -1.43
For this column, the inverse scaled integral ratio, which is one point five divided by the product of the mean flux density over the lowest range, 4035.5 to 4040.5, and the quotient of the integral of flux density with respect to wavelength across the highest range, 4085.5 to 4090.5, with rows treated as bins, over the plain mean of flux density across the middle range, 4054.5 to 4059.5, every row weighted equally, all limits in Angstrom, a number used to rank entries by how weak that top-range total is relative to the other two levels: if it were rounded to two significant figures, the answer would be 0.0071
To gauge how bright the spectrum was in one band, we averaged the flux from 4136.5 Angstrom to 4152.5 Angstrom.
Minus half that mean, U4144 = -18.9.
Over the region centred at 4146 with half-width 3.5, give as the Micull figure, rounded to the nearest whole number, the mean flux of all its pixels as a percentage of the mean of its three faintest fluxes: 107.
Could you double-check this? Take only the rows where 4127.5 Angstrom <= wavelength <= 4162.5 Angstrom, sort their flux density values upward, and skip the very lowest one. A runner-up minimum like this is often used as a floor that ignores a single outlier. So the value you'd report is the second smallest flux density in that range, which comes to 32.98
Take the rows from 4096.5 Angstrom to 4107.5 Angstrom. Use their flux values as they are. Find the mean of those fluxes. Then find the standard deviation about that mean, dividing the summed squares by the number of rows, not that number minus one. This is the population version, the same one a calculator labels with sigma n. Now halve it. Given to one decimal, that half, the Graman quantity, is 2.7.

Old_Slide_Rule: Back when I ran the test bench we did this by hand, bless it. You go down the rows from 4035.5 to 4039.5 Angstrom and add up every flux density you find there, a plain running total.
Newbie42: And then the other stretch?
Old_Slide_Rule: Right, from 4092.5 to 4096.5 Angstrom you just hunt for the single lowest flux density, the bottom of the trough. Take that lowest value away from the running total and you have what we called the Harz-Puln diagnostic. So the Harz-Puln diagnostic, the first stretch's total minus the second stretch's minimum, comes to 119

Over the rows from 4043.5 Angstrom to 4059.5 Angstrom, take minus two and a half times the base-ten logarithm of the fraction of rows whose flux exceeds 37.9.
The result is 2.3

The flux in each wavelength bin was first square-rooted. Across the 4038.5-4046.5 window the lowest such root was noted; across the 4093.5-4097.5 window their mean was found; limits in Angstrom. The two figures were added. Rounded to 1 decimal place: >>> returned 11.4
